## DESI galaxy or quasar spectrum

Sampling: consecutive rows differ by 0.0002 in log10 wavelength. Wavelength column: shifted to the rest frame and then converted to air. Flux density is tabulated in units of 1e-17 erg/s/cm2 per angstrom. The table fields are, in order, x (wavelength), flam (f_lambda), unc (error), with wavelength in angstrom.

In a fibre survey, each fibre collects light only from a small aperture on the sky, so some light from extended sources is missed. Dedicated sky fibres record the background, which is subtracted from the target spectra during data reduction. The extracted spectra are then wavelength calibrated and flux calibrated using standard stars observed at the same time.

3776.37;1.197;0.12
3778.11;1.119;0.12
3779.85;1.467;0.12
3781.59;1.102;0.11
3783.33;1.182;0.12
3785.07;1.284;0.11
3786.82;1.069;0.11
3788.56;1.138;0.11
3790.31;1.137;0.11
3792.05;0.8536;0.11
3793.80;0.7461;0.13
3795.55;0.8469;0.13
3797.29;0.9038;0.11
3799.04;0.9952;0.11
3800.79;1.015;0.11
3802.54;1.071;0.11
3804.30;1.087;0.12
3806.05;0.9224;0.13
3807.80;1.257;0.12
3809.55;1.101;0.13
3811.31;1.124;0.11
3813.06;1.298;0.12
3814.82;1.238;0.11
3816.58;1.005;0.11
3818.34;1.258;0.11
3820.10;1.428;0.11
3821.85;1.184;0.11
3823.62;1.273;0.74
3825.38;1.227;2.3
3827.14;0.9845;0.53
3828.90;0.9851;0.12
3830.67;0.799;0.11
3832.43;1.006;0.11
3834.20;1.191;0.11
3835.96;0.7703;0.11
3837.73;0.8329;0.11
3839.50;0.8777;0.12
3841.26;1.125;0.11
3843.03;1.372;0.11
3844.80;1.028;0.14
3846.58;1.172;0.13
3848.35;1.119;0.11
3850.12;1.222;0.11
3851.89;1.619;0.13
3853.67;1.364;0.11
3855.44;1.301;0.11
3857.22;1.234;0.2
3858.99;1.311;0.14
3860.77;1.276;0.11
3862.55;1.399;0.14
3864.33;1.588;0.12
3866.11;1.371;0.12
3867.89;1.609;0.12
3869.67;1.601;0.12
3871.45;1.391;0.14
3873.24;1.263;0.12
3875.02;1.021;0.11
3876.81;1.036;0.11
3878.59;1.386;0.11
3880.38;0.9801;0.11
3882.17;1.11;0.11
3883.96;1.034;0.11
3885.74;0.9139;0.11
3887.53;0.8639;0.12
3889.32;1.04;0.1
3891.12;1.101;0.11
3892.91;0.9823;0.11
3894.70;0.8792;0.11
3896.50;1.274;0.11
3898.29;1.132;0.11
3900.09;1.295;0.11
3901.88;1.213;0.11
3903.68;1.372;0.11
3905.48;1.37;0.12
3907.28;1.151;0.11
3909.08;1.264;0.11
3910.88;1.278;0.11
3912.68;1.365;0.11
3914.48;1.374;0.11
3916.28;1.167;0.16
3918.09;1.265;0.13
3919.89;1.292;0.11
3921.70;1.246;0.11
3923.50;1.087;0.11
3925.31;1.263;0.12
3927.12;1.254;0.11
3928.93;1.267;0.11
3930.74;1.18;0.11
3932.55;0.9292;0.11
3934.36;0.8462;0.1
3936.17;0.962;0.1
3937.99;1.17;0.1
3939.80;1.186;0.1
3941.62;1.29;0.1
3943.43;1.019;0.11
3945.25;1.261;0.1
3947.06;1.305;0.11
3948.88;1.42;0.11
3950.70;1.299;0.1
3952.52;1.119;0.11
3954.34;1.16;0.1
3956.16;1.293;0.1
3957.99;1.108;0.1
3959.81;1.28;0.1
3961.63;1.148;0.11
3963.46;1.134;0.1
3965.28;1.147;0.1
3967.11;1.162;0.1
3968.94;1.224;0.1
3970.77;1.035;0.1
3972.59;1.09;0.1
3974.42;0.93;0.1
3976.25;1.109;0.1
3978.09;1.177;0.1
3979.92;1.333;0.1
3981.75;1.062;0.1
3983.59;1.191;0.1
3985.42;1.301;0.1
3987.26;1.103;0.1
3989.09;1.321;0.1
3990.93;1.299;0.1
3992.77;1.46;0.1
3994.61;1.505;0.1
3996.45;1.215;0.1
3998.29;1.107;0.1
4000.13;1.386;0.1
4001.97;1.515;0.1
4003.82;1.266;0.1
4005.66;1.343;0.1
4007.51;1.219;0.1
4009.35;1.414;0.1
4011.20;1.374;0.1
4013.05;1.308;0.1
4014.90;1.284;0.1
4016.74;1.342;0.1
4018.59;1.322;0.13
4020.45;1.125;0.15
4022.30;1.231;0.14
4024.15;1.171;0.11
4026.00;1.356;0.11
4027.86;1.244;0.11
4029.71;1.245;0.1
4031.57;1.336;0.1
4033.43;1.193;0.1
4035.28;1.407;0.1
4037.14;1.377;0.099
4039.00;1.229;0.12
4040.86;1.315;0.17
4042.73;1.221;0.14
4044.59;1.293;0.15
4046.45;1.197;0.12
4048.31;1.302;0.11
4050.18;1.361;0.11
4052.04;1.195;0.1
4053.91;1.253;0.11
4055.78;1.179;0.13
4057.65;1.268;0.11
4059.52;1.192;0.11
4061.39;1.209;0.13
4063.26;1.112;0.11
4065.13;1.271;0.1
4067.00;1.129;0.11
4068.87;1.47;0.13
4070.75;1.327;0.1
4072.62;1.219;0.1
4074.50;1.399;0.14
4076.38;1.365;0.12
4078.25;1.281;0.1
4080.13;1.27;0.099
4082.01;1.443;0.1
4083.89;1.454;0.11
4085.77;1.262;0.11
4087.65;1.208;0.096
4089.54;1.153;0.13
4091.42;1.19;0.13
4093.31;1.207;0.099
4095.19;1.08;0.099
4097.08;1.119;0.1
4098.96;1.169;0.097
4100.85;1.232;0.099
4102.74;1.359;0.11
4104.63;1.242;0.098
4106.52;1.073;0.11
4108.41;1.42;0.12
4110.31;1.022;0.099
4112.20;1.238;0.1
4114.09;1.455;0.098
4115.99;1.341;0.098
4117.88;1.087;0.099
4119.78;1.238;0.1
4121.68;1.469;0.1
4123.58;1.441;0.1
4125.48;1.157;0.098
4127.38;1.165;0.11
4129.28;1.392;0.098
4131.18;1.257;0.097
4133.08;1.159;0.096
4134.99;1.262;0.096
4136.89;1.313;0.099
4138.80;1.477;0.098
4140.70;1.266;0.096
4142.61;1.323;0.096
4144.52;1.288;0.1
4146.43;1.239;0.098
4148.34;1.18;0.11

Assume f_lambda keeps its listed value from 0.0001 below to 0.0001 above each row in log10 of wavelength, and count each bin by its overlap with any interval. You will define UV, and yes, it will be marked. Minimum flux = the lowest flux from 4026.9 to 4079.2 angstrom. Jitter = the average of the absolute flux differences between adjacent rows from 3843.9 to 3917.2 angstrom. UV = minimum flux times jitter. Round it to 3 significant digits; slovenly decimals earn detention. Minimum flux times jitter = 0.160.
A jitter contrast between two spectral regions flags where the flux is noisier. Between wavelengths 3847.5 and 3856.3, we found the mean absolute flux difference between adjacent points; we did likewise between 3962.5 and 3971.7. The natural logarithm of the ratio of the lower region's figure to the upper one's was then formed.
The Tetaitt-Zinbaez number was 1.08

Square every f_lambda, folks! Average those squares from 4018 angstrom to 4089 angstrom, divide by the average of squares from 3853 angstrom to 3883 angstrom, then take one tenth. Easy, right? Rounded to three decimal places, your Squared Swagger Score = 0.093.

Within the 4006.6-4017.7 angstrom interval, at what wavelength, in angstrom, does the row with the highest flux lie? 4009.35 angstrom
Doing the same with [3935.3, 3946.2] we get 3941.62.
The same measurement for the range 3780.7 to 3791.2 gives 3785.07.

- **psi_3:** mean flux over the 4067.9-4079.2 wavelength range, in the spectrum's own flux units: 1.34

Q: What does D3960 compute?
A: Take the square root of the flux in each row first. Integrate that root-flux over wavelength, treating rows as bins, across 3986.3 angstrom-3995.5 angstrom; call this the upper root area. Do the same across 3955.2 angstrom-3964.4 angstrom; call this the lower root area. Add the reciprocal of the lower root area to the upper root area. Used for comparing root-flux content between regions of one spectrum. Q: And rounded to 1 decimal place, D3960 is 10.7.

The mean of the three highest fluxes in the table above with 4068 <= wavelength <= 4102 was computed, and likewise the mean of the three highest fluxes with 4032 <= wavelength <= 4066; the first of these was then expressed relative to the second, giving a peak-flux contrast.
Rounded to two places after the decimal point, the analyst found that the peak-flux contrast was 1.05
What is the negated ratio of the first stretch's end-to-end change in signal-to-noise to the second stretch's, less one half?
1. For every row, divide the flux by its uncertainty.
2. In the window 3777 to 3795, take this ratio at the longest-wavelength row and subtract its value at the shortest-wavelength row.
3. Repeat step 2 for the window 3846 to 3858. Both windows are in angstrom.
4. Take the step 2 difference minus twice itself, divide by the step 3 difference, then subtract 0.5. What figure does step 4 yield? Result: -1.8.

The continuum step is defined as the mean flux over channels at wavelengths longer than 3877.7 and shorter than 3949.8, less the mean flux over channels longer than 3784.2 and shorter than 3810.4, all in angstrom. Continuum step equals 0.141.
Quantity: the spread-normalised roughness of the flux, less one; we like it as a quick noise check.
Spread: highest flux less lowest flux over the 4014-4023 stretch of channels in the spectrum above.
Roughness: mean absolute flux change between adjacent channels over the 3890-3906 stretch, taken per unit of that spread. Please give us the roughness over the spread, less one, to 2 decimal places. -0.33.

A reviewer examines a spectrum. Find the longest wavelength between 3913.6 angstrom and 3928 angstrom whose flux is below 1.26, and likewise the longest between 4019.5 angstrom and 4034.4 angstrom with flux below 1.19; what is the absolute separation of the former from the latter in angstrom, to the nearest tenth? 97.0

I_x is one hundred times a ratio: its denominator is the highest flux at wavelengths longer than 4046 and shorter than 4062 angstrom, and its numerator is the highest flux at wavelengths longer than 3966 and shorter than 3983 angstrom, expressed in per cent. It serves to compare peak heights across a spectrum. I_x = 98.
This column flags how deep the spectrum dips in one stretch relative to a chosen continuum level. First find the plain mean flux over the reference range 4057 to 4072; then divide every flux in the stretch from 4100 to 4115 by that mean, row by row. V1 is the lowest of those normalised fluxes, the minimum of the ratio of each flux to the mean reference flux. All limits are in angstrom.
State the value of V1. 0.82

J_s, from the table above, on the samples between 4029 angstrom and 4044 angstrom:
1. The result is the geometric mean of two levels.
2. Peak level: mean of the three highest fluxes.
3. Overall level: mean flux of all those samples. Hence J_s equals 1.331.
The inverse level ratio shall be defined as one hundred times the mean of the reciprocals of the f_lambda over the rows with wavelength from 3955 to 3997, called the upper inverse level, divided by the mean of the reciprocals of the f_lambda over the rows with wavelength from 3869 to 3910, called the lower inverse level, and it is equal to 95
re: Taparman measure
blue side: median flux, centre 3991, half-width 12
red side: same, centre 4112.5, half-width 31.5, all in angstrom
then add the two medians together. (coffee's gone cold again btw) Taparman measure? 2.54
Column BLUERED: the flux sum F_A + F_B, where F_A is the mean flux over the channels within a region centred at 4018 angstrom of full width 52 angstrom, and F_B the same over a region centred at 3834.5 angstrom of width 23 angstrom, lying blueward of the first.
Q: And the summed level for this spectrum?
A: 2.34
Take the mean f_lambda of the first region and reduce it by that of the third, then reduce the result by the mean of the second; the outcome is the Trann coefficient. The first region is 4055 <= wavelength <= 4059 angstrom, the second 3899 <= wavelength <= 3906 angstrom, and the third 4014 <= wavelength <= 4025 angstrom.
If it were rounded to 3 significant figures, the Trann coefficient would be -1.33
